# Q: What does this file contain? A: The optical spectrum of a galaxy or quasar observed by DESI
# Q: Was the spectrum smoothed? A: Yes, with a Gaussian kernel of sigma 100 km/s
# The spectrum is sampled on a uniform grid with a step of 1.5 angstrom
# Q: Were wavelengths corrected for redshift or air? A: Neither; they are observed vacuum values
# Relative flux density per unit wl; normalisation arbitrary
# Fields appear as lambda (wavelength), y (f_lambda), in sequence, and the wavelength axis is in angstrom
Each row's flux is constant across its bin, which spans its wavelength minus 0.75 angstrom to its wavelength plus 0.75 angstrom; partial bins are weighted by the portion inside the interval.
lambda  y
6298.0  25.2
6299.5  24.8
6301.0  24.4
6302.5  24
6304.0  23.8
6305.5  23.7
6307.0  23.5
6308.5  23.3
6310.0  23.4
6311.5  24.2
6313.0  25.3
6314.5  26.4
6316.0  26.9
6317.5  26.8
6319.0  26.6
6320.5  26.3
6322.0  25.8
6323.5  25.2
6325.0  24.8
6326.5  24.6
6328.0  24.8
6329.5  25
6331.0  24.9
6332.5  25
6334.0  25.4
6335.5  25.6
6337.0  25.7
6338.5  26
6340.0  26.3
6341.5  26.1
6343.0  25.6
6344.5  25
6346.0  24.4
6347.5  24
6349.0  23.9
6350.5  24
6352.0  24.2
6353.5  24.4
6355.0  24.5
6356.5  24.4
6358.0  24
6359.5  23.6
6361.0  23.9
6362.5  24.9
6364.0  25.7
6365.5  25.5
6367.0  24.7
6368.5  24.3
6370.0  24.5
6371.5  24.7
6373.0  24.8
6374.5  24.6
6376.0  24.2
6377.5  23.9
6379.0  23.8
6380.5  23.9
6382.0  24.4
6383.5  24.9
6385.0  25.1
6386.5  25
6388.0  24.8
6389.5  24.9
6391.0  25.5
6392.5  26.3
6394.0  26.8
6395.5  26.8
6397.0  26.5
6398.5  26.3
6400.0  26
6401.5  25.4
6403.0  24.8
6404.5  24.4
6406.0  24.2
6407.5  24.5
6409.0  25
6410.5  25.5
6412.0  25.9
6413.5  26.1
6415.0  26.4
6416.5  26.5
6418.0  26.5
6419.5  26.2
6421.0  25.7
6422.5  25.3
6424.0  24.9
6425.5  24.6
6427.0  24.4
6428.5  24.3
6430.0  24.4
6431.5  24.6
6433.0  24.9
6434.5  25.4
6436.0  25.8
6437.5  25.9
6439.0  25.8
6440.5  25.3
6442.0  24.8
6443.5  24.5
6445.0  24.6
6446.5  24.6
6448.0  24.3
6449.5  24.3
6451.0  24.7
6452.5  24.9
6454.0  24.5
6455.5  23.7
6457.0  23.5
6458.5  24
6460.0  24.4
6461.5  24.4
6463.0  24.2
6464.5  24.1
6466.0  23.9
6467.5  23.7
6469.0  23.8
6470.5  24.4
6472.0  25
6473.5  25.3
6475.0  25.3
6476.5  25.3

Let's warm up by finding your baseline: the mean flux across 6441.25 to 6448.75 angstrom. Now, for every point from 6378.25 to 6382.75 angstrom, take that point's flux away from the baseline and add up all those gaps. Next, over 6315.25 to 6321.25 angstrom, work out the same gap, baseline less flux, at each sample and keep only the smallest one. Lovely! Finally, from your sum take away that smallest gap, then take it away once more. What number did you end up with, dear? 6.3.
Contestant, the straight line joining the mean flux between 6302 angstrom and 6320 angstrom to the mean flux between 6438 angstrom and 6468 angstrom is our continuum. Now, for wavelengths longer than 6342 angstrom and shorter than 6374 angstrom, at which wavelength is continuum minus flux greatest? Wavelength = 6359.5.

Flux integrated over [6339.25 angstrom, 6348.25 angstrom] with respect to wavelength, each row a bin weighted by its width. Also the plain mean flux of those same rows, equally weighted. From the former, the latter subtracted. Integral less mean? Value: 202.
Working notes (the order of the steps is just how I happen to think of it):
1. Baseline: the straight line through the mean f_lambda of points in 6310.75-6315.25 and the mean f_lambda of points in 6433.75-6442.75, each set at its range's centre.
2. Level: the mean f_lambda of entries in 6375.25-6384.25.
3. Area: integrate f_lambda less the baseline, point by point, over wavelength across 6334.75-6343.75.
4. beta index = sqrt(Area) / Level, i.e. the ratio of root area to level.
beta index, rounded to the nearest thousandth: 0.091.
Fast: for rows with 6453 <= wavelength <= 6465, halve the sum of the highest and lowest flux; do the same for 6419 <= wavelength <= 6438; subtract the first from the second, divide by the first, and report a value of 0.05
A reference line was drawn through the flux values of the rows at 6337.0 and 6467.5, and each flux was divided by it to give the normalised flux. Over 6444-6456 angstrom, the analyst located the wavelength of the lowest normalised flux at 6455.5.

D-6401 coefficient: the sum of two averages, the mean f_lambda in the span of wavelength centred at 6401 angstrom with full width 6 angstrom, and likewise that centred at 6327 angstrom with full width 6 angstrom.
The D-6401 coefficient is 50.4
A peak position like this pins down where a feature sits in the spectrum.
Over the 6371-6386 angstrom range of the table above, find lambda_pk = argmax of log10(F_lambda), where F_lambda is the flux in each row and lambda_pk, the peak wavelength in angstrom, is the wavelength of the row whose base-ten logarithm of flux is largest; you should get 6385.0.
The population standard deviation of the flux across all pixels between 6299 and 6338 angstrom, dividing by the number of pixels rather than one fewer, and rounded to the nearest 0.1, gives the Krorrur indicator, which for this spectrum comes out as 1.0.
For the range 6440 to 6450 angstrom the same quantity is 0.3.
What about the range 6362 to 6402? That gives 0.9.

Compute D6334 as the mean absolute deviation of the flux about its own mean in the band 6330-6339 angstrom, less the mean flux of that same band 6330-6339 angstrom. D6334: -25.1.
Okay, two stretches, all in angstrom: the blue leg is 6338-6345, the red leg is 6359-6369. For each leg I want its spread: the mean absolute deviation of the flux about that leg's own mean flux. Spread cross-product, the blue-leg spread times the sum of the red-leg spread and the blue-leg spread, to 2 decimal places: 0.41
